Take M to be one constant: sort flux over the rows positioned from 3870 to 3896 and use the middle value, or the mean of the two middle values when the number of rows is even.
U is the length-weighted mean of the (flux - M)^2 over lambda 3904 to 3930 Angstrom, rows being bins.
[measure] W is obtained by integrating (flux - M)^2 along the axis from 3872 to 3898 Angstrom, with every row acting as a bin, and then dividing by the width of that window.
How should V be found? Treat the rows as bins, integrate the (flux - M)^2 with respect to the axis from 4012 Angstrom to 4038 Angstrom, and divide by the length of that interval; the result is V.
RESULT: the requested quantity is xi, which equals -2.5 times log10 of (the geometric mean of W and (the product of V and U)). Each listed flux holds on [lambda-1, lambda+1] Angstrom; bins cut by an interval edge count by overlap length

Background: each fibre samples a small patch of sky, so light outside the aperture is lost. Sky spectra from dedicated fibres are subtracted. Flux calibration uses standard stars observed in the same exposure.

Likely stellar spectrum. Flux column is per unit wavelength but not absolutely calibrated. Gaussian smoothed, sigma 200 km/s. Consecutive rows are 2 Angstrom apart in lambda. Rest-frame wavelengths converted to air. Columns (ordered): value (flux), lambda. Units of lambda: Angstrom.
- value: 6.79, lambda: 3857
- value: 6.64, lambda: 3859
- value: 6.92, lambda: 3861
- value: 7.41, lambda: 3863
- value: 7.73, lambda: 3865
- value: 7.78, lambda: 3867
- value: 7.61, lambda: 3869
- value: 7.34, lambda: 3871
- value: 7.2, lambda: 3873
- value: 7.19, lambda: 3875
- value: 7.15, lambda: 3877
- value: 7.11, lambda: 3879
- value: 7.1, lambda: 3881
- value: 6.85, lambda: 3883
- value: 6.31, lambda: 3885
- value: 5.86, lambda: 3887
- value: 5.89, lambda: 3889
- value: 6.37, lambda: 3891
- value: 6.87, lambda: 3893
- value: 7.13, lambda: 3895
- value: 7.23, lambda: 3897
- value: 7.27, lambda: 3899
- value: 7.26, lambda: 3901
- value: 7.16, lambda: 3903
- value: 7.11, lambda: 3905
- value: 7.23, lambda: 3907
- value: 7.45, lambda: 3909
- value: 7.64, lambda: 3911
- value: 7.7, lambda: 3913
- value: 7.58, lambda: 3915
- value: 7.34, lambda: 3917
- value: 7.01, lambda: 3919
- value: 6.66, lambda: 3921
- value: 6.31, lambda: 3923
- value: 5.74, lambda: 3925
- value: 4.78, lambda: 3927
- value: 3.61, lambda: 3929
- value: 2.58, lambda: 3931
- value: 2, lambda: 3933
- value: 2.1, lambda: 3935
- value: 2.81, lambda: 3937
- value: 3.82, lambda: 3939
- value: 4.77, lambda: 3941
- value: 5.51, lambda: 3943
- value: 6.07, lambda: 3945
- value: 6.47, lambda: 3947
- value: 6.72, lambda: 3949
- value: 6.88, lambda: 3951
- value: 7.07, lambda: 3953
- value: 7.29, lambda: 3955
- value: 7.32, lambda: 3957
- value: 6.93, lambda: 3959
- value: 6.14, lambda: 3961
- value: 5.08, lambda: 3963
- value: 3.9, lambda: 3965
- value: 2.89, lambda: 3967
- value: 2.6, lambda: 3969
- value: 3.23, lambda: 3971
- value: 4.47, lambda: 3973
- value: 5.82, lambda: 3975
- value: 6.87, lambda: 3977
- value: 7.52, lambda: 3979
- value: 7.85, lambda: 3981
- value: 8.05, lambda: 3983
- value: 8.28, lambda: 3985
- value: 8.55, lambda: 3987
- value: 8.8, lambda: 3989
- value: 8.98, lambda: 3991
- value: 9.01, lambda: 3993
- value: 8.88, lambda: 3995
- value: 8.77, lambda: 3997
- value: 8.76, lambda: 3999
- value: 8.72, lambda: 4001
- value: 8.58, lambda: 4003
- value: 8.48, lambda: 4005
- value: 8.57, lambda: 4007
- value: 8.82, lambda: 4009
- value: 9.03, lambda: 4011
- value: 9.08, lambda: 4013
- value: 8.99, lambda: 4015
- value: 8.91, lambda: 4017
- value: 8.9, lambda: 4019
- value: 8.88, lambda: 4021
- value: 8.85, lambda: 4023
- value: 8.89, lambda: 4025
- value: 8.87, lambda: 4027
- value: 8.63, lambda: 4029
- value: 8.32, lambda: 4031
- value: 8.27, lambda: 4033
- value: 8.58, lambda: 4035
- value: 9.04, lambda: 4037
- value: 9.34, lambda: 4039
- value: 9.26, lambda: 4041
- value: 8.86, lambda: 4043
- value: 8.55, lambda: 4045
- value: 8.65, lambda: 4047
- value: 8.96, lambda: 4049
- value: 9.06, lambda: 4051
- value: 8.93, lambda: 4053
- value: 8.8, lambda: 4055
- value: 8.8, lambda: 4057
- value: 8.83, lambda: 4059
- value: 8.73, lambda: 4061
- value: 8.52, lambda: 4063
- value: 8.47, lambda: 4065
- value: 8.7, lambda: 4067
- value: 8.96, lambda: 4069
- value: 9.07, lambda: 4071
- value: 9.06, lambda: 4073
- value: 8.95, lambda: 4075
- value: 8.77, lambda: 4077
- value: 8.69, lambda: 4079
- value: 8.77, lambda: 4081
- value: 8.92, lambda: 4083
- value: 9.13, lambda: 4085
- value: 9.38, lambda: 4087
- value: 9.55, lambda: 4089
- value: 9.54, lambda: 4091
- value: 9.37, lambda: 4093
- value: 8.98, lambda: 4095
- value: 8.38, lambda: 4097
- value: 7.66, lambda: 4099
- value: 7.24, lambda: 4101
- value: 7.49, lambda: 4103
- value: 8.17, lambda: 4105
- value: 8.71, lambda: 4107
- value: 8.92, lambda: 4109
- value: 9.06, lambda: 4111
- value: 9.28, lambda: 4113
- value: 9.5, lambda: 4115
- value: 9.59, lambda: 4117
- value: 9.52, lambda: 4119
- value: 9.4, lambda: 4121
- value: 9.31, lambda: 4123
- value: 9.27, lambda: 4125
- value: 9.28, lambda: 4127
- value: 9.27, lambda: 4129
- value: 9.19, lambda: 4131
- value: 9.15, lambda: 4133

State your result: -0.2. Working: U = 1.6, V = 2.90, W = 0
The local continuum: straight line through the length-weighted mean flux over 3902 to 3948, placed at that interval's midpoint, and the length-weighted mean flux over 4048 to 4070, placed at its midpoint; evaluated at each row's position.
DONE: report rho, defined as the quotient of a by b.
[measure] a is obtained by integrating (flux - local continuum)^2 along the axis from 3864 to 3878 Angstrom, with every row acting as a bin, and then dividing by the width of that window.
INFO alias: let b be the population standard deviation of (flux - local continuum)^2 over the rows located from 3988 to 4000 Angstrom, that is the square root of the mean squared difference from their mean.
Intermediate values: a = 9.6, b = 0.5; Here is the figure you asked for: 19.5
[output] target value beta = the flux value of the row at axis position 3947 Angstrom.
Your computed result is 6.47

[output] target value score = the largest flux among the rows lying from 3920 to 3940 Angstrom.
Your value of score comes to 6.66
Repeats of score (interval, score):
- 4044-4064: 9.06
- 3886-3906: 7.27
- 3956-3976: 7.32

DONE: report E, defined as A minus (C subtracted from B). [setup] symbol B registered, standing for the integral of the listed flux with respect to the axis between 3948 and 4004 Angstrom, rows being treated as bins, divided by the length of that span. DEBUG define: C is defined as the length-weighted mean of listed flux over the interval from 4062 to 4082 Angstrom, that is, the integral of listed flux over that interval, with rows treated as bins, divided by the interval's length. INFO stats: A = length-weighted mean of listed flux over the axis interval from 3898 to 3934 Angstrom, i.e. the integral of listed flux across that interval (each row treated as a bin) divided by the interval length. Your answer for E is 8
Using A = 6.2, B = 6.9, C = 8.80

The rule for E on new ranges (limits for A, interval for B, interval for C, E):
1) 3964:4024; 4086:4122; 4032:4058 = 8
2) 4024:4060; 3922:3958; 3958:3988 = 10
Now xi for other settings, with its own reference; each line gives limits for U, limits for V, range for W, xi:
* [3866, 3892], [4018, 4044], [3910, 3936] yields -1.2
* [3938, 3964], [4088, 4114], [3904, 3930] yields -1.2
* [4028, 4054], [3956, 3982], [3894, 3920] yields -0.3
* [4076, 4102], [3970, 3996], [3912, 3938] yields -2.5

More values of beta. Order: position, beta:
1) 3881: 7.1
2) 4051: 9.06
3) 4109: 8.92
